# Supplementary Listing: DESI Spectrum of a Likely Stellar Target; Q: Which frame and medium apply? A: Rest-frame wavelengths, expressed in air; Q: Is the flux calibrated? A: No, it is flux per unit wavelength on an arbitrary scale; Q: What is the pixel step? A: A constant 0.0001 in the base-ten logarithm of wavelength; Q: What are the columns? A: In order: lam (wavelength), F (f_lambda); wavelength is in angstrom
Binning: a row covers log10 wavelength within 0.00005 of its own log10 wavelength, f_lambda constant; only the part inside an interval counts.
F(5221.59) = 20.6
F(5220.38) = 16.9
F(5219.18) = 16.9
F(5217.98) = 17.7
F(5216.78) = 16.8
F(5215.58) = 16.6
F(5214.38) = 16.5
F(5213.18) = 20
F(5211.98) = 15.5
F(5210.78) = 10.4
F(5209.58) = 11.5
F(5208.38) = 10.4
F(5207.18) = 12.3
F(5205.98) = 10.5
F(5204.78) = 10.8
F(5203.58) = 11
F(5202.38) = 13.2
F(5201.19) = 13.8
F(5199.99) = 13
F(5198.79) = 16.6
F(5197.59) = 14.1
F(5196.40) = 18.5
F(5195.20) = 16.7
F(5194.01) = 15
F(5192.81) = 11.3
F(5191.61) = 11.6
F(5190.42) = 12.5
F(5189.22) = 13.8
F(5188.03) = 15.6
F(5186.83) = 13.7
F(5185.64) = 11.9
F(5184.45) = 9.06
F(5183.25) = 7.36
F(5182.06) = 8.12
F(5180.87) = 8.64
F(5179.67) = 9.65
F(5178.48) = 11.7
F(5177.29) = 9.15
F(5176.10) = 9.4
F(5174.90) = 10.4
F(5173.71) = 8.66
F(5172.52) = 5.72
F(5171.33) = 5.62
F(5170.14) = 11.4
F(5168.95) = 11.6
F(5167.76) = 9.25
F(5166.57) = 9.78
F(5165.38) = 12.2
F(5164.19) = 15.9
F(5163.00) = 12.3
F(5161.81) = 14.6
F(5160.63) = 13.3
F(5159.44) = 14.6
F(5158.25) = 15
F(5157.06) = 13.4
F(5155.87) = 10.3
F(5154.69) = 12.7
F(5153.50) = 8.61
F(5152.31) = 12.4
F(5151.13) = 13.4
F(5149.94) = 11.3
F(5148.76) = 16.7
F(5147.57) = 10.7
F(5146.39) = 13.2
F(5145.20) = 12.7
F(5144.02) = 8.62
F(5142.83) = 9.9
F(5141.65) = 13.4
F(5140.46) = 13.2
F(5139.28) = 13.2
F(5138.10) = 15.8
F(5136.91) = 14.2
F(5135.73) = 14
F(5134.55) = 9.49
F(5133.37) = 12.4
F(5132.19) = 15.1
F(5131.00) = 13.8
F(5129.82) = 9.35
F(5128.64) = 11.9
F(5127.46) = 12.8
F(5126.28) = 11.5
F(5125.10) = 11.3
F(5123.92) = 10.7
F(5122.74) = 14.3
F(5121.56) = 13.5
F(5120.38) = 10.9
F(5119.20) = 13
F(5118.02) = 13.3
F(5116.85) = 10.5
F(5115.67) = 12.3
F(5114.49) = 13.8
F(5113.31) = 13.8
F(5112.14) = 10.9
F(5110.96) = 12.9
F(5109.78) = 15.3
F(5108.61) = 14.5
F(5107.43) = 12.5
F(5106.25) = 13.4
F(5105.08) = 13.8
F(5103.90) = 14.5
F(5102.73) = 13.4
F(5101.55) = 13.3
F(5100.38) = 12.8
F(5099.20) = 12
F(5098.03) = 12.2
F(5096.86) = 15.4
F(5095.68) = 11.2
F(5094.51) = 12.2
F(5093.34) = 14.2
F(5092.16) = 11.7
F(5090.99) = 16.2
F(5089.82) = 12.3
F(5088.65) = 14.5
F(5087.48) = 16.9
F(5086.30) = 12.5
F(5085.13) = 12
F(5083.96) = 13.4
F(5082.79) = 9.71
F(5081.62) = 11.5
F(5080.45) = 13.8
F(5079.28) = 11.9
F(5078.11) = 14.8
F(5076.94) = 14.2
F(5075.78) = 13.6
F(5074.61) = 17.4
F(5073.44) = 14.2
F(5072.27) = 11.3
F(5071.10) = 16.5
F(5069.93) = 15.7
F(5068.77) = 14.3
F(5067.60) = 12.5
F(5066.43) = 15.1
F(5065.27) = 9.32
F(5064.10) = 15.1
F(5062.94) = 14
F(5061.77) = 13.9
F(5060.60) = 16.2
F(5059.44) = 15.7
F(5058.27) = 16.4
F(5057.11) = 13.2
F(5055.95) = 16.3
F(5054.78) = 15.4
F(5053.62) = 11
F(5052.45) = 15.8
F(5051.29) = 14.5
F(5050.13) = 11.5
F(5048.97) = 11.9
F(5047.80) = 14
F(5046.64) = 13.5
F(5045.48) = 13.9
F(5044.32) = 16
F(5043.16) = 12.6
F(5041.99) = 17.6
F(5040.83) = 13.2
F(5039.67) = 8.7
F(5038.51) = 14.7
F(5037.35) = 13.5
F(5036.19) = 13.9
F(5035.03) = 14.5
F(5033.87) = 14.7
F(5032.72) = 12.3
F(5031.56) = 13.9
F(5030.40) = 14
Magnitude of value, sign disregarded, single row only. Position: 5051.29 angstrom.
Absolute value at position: 14.5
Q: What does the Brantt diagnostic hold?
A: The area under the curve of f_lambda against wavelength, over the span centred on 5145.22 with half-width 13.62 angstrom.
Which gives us 343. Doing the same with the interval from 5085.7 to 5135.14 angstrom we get 638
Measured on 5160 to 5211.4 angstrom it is 600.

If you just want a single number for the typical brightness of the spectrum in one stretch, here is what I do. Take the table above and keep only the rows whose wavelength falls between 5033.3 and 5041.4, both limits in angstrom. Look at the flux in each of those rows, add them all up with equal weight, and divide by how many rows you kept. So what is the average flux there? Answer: 13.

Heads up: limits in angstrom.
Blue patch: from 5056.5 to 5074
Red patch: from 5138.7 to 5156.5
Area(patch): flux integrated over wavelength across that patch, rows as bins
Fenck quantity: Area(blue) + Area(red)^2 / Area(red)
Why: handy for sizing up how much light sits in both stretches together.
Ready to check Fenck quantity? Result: 463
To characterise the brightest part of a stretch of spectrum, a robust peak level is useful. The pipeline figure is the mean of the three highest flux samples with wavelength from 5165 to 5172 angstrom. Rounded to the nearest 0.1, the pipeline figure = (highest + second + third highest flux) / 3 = 11.7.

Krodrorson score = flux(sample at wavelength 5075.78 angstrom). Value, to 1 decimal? 13.6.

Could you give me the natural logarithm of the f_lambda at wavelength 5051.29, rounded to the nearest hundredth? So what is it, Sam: 2.67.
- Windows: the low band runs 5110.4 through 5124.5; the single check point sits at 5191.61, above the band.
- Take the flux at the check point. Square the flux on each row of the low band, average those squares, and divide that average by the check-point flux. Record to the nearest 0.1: 13.6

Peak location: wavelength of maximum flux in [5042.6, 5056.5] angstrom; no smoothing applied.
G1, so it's 5055.95 angstrom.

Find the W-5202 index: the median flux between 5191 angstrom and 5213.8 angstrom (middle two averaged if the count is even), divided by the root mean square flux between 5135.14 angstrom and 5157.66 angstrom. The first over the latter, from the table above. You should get 1.02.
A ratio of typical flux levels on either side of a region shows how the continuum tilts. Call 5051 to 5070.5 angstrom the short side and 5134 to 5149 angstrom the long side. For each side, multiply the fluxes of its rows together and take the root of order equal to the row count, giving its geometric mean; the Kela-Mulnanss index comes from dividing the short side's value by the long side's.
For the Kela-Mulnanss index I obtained 1.14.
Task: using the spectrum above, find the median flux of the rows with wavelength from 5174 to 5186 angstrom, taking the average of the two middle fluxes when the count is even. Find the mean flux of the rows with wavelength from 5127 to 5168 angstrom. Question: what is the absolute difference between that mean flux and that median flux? 3.3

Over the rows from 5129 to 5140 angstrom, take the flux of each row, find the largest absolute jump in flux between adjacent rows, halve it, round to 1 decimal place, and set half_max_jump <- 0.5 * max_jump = 2.3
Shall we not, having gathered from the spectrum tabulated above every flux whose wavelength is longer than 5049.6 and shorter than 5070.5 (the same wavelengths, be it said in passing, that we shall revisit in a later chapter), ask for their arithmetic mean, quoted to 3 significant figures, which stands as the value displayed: 14.2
